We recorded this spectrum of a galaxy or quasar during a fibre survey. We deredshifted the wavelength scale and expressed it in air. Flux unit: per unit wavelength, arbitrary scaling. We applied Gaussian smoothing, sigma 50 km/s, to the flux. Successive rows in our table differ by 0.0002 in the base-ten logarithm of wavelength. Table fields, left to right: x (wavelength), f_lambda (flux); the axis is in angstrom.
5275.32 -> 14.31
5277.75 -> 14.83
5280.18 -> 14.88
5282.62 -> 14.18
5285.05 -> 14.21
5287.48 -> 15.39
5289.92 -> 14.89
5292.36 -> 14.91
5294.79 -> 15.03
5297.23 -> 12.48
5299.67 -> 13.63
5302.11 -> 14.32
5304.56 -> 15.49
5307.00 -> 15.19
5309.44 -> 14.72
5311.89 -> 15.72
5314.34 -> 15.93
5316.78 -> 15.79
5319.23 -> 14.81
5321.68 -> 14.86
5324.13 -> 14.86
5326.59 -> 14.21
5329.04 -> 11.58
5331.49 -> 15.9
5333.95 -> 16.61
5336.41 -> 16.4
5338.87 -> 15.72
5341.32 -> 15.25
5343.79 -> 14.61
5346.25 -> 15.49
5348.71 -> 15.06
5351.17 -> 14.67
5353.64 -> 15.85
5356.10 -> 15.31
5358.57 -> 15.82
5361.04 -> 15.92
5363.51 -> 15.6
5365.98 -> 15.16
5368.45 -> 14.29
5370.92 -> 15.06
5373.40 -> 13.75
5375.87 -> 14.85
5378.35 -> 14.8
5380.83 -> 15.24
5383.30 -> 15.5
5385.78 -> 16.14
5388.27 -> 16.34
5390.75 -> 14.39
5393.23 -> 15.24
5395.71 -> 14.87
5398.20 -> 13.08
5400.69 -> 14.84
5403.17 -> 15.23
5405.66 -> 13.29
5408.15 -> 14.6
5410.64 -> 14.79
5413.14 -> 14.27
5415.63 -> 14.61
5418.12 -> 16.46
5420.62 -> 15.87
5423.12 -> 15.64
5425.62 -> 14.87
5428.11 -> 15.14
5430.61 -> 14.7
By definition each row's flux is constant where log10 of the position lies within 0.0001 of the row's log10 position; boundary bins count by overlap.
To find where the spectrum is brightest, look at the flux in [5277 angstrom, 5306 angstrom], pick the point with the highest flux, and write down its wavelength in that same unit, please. 5304.56 angstrom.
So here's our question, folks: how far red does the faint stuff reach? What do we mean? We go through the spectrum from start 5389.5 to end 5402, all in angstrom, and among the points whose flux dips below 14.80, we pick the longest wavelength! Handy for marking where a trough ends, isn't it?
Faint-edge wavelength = 5398.20 angstrom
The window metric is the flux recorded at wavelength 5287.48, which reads 15.39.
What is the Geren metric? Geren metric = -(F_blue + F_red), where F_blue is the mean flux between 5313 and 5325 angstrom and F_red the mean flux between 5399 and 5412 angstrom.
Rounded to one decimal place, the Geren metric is -29.8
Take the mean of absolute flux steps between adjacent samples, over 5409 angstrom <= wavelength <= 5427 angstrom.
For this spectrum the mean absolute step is 0.72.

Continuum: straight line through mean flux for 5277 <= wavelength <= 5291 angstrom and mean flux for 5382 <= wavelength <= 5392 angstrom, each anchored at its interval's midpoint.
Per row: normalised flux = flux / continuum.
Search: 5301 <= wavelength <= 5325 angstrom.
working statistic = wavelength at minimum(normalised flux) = 5302.11 angstrom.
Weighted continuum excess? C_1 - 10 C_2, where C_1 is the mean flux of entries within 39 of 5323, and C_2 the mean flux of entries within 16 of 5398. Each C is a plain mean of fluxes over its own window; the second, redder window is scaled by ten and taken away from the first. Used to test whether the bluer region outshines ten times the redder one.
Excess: -133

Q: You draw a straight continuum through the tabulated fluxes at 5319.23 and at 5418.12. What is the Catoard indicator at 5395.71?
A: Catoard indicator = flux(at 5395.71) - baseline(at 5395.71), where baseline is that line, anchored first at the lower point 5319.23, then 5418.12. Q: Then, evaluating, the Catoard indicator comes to -1.2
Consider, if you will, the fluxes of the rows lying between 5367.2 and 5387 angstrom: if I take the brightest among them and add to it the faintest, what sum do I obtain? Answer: 29.9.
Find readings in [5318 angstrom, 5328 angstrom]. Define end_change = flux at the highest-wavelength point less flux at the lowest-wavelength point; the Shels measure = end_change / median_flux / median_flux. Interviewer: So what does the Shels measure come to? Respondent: -0.003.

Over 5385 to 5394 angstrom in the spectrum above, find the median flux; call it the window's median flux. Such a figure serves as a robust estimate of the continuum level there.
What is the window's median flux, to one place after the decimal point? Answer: 15.7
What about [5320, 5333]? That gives 14.9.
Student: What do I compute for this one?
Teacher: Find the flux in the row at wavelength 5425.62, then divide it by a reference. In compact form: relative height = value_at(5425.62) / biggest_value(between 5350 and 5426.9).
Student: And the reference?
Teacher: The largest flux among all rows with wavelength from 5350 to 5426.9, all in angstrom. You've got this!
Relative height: 0.903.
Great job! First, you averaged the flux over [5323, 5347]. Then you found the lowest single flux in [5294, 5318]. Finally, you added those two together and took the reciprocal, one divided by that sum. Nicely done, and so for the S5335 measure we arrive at 0.0363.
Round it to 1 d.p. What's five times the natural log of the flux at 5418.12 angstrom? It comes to 14.0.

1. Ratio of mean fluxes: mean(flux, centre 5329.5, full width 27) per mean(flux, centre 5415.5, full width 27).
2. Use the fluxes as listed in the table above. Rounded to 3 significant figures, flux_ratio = 1.01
